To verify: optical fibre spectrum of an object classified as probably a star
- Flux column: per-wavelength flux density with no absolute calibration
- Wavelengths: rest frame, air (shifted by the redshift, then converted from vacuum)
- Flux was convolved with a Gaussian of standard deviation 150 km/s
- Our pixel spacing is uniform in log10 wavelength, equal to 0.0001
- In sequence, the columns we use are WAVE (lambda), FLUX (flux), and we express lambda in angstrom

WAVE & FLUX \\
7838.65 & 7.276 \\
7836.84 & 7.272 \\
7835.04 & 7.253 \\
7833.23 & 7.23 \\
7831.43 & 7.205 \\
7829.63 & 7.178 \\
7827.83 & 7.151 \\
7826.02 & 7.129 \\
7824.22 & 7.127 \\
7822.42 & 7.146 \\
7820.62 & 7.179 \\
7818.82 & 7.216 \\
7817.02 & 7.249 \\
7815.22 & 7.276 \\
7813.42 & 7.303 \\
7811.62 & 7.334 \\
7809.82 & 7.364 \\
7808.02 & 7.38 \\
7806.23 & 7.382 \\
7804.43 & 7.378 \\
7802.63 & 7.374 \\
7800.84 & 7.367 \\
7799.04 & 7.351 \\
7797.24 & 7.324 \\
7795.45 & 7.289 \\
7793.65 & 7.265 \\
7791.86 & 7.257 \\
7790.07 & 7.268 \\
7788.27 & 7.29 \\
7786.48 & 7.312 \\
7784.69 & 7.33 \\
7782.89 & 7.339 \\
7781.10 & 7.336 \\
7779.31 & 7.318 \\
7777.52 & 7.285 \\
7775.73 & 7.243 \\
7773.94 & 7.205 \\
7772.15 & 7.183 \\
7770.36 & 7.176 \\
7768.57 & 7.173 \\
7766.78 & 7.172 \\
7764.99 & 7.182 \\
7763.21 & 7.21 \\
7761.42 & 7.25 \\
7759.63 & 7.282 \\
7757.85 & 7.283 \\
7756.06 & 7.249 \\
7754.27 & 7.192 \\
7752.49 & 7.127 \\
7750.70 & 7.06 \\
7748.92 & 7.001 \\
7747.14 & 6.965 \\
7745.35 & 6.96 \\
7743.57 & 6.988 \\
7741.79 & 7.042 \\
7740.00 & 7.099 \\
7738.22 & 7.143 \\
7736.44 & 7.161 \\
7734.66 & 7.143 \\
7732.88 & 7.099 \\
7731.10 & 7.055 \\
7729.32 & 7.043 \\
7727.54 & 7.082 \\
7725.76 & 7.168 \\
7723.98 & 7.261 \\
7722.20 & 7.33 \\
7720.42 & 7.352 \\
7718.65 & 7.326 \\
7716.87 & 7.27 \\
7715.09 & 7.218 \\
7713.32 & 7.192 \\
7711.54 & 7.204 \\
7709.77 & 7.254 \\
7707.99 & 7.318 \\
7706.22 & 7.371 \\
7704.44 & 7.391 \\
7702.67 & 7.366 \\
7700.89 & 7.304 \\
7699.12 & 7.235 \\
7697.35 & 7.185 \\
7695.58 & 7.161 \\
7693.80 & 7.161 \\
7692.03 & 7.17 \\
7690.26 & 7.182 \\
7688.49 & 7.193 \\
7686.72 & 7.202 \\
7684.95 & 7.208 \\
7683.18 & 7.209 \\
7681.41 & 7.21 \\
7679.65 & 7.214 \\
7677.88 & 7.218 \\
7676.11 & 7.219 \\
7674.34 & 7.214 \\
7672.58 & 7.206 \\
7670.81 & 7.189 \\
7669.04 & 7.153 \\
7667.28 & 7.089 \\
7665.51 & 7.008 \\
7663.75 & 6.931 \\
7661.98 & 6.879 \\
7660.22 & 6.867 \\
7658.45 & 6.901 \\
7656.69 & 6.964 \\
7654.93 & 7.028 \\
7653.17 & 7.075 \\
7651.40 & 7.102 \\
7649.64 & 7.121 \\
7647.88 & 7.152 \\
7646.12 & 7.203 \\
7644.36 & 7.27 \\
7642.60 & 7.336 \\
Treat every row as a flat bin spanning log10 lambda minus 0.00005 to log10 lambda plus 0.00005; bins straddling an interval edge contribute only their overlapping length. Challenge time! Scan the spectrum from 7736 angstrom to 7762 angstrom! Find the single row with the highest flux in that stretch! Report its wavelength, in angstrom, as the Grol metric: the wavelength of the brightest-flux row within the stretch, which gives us 7757.85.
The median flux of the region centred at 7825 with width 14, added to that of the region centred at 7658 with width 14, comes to 14.1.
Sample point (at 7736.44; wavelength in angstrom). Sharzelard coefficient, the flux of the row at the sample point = 7.161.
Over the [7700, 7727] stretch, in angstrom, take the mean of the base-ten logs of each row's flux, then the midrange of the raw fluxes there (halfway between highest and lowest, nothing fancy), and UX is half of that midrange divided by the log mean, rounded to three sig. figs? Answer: 4.22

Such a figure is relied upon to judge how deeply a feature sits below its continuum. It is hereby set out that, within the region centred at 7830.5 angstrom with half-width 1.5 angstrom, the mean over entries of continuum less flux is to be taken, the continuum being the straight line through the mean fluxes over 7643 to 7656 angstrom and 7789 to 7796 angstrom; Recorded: 0.11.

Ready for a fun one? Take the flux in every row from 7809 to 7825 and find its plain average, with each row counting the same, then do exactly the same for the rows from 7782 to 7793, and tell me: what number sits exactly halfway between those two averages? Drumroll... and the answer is 7.27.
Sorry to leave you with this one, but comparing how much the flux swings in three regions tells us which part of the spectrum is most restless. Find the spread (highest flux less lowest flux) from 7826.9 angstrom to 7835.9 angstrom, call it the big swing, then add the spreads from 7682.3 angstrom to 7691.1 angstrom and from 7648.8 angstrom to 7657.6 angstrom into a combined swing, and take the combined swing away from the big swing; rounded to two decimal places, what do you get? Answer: -0.08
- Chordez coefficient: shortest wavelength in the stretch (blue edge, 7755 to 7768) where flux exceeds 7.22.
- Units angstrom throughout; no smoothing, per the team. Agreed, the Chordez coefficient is 7756.06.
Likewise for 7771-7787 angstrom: 7775.73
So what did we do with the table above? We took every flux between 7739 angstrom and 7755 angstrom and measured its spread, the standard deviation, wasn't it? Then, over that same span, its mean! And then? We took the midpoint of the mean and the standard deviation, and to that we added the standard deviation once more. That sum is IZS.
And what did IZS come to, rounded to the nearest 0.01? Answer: 3.64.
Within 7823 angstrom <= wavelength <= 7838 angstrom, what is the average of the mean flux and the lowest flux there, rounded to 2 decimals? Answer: 7.16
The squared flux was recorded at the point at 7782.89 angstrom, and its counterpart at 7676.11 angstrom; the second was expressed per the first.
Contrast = 0.97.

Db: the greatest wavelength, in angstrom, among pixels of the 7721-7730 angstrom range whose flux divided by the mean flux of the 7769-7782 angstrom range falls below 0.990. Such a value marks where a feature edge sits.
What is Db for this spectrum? 7729.32 angstrom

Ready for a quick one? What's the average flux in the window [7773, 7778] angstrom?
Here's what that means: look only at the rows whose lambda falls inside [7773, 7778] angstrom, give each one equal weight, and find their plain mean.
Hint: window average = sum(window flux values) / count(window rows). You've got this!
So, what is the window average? 7.24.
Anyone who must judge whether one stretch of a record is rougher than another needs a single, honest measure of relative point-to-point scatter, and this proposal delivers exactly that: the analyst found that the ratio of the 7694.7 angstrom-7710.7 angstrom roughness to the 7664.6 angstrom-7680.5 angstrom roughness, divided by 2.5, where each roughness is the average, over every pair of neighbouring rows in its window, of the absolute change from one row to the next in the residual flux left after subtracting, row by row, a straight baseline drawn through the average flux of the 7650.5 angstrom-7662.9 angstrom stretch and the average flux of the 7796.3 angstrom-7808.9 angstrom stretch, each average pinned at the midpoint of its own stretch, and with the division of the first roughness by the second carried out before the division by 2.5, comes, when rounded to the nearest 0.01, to 0.73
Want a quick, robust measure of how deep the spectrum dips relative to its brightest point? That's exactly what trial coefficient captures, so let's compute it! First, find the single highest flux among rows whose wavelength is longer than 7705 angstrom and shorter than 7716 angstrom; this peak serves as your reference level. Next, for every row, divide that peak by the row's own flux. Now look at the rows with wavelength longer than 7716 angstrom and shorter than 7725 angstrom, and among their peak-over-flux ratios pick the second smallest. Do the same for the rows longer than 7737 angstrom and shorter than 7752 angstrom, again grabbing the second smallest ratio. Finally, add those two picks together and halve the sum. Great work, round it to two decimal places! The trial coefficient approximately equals 1.02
